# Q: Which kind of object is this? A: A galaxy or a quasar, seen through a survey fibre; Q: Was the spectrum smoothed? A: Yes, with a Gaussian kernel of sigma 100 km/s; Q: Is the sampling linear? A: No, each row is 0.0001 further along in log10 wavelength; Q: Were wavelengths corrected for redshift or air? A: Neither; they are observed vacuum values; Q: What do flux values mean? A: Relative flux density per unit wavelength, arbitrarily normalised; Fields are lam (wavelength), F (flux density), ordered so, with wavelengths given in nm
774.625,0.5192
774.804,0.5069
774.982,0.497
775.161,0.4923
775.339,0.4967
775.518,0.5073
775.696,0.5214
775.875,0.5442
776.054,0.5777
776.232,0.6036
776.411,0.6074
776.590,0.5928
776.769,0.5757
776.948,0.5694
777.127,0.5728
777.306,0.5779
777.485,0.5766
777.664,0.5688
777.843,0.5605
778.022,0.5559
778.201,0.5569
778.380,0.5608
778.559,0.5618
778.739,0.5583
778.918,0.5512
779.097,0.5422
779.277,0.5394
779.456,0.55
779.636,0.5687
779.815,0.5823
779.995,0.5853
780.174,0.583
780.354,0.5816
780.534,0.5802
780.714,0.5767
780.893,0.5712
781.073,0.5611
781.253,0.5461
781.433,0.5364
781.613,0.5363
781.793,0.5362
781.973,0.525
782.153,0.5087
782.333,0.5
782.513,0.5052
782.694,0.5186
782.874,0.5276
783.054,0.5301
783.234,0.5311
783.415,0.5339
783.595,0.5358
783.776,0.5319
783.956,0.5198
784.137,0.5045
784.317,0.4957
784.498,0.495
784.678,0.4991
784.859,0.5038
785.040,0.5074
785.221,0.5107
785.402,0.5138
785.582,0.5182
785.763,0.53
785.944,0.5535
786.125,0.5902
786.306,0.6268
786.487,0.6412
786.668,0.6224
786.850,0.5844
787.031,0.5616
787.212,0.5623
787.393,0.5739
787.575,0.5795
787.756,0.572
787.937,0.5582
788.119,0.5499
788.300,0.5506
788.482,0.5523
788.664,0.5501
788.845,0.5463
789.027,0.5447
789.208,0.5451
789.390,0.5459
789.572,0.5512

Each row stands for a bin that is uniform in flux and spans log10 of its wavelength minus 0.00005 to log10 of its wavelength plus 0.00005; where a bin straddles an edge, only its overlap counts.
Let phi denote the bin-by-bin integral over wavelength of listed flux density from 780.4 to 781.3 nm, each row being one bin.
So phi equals 0.51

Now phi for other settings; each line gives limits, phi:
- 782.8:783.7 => 0.48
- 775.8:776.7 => 0.53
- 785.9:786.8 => 0.55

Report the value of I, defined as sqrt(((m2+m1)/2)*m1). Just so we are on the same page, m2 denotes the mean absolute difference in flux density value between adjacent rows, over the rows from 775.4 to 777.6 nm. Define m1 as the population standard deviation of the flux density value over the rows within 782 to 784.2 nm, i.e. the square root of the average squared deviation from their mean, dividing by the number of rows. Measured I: 0.013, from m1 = 0.012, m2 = 0.013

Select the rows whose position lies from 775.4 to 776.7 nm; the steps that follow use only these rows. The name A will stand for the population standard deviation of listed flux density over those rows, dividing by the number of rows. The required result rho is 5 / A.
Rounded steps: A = 0.038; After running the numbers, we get 133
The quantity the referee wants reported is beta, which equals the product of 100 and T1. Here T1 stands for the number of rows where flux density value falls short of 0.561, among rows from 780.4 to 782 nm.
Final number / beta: 500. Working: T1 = 5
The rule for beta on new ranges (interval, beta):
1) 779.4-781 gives 100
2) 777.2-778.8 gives 500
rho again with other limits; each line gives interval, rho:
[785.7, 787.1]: 136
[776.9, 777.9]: 866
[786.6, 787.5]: 224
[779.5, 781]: 902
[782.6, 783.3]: 1014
